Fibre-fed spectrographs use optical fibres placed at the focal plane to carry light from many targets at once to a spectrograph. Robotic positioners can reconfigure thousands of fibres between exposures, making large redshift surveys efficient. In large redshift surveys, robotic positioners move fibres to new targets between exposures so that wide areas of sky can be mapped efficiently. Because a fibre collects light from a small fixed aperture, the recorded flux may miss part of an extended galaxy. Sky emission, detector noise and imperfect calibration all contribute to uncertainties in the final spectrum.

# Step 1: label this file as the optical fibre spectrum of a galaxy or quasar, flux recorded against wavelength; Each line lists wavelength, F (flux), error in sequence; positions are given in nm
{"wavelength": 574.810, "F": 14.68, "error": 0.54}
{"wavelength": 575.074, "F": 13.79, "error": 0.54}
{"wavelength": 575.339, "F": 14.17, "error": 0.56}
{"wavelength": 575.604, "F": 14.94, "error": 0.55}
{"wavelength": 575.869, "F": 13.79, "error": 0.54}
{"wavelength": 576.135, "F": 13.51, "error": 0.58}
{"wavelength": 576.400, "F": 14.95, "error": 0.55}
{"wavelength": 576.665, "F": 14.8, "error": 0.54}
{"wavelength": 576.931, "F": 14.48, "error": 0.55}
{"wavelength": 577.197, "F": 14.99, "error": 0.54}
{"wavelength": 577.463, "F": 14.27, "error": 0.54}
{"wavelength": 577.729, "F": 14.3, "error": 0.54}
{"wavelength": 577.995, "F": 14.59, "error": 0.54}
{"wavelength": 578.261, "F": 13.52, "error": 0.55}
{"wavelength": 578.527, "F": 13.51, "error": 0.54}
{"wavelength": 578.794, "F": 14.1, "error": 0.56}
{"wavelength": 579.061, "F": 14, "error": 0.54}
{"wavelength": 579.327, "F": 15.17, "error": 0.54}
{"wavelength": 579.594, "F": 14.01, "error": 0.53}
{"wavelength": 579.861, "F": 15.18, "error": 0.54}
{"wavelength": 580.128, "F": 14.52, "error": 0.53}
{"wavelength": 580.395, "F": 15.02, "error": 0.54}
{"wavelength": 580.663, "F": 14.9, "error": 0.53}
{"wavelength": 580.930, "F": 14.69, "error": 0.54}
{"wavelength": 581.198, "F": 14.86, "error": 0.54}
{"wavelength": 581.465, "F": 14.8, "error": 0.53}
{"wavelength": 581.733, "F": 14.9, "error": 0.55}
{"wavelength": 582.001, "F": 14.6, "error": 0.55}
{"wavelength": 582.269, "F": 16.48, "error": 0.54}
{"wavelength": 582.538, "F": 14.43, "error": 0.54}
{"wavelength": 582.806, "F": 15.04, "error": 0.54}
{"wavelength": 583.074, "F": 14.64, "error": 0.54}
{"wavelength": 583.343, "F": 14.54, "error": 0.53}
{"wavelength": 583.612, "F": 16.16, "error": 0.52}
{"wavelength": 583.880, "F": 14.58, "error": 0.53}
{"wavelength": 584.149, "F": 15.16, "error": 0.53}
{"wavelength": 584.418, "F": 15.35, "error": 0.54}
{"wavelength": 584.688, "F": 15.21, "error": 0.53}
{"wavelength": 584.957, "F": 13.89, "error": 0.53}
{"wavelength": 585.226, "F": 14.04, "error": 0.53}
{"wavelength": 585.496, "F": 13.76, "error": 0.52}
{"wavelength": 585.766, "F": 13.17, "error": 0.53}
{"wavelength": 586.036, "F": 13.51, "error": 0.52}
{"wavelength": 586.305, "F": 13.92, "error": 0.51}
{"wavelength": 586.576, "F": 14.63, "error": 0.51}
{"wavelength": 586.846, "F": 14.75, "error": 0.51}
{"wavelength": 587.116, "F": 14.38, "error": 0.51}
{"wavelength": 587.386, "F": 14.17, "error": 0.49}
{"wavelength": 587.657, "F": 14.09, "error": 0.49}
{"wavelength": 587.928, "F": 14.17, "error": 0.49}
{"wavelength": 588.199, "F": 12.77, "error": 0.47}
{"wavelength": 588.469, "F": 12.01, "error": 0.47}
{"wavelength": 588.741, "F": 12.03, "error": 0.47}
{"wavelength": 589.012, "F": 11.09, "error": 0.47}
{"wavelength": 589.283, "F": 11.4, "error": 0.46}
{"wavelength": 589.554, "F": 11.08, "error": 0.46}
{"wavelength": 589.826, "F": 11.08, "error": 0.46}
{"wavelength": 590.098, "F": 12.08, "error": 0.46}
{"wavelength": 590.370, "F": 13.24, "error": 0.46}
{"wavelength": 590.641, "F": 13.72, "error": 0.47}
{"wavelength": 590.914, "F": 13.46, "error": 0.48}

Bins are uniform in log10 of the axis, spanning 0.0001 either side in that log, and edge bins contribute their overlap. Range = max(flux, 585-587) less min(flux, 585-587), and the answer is 1.58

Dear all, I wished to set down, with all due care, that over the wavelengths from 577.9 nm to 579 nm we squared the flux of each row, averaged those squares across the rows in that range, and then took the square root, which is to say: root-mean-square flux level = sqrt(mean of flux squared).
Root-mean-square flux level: 13.9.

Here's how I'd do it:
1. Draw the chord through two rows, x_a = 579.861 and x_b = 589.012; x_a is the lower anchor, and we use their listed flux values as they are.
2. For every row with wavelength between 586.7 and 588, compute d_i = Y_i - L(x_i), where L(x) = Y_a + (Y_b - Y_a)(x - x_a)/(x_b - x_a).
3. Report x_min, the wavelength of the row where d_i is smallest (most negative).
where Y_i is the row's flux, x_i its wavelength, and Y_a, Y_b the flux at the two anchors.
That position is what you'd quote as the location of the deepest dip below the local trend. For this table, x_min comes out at 587.386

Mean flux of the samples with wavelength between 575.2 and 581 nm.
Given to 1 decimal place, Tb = 14.4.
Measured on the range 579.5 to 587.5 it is 14.6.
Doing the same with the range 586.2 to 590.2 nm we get 12.9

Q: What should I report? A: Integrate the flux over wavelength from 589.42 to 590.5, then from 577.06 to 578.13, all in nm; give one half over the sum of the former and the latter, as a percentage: 1.76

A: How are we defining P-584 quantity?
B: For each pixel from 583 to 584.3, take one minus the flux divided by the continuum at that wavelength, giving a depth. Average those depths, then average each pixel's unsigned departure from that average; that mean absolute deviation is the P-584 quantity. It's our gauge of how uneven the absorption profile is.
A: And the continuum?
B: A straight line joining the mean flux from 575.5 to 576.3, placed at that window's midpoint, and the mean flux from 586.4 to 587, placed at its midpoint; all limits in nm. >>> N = 0.035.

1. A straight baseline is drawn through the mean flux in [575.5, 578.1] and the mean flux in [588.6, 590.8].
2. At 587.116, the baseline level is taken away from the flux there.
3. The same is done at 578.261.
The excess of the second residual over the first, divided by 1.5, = -1.7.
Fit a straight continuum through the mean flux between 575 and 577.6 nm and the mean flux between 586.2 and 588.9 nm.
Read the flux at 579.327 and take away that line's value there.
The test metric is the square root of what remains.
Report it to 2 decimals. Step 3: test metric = 0.99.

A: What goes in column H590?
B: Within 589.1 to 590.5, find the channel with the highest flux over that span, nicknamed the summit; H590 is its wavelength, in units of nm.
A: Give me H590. 590.370 nm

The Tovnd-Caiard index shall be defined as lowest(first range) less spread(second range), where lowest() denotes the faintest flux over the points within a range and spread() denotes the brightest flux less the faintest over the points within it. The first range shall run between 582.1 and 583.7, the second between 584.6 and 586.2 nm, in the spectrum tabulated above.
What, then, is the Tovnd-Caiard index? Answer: 12.4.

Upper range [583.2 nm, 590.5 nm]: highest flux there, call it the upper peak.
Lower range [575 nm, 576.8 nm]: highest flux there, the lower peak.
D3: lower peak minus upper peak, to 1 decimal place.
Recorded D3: -1.2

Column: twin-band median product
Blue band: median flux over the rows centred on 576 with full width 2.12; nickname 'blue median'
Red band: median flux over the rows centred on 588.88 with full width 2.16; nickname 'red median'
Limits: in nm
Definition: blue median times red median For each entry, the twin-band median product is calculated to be 168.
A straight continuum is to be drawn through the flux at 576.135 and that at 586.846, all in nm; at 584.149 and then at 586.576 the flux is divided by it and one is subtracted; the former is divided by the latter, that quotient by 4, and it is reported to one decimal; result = -2.1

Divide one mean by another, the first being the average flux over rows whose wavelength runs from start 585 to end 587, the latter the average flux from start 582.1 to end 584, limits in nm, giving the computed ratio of 0.92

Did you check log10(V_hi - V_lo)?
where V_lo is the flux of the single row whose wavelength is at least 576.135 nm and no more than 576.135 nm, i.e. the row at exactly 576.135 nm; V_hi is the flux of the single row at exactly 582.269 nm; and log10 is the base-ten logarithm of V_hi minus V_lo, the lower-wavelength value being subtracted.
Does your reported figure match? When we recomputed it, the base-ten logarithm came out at 0.5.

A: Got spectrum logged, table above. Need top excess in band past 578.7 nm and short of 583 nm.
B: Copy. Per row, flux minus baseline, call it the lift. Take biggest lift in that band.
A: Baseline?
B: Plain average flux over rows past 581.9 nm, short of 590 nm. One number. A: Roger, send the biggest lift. 2.6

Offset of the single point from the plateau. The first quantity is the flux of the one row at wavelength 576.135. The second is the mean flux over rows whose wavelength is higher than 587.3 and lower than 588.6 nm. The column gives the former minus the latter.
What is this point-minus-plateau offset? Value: 0.1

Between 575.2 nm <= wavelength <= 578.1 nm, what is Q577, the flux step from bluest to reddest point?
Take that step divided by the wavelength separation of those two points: 0.2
